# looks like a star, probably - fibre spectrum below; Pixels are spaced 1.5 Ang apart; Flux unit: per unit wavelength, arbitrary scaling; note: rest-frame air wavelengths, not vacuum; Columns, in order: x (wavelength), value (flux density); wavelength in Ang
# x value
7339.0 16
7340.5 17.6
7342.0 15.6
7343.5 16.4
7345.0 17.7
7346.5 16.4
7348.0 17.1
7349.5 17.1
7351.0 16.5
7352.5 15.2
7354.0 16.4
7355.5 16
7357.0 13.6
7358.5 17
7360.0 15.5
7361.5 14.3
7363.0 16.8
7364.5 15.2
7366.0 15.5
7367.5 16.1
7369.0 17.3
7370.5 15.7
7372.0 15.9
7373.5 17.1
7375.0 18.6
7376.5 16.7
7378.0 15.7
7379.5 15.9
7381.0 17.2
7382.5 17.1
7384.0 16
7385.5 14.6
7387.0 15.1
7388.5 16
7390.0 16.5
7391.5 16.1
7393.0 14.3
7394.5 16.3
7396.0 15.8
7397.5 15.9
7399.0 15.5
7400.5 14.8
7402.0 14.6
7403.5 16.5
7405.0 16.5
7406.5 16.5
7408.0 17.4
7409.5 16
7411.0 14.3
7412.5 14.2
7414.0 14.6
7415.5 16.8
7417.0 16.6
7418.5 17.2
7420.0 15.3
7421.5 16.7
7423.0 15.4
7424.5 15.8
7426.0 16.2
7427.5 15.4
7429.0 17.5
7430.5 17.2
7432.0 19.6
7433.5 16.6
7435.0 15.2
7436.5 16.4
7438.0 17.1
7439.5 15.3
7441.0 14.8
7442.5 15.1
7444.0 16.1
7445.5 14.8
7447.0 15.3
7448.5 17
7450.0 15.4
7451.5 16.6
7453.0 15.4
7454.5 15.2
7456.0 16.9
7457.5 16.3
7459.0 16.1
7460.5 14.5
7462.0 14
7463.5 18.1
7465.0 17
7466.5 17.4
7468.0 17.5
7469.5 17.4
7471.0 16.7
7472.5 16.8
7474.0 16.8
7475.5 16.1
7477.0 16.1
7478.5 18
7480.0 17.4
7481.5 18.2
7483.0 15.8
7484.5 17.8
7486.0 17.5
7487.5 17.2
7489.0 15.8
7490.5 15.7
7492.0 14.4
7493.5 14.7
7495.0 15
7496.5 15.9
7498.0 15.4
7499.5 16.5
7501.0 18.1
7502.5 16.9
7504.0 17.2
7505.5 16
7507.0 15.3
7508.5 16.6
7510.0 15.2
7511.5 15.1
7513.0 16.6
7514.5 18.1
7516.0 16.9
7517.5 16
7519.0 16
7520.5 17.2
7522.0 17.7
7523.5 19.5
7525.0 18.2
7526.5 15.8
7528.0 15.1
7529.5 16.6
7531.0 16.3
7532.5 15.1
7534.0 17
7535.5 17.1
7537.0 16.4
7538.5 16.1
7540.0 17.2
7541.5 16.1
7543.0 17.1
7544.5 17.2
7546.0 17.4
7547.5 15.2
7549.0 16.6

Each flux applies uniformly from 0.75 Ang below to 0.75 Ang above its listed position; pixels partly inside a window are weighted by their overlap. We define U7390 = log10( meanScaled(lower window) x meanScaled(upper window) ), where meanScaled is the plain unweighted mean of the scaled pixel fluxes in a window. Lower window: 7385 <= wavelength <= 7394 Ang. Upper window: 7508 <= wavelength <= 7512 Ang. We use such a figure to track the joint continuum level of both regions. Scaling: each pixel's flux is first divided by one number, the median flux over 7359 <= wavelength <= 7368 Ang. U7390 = 0.002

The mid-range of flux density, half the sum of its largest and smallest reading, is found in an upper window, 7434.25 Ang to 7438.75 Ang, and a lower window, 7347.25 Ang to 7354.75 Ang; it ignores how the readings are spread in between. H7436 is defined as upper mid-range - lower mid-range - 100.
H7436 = -100.0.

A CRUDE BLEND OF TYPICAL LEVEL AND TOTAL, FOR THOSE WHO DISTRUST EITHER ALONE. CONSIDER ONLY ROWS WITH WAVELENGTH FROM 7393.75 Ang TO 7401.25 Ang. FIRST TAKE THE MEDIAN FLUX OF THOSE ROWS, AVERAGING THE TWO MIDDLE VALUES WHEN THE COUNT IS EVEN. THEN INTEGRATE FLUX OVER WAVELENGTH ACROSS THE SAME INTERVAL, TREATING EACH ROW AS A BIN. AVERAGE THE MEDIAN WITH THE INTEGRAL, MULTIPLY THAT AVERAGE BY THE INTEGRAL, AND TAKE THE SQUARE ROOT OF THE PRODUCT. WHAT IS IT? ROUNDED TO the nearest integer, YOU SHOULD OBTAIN 88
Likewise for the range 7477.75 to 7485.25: 99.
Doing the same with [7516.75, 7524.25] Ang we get 98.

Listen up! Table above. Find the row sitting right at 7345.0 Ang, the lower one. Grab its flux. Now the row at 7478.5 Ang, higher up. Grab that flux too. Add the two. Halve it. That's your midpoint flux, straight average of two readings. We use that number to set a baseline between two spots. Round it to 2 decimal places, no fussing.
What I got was 17.85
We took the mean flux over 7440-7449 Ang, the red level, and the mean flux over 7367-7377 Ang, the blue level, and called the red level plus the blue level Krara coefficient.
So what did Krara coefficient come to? 32.3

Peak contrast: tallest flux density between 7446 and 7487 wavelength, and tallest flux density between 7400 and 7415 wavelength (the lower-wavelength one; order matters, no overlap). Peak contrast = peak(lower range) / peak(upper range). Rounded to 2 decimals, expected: 0.96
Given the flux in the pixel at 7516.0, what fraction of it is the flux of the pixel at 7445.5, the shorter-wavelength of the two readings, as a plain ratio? 0.88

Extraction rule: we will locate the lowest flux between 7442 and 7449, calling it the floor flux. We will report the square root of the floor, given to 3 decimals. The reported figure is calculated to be 3.847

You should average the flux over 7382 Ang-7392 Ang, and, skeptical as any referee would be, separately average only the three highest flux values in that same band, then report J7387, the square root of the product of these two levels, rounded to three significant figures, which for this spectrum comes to 16.2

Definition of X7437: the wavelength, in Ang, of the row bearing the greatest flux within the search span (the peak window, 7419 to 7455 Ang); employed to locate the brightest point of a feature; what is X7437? 7432.0 Ang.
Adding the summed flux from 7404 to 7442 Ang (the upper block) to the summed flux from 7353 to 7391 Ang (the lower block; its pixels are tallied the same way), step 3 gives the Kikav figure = 806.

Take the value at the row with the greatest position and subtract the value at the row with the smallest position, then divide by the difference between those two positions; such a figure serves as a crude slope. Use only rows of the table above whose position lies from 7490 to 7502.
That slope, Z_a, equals 0.23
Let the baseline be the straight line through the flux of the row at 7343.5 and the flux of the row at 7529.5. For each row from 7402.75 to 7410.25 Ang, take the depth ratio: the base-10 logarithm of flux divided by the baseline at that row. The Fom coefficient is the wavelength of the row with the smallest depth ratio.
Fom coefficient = 7409.5 Ang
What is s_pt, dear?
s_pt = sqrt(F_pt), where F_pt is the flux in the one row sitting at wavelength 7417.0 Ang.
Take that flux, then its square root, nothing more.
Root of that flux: 4.07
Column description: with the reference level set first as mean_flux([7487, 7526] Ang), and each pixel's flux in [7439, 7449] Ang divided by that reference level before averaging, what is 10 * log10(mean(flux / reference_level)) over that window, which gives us -0.26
